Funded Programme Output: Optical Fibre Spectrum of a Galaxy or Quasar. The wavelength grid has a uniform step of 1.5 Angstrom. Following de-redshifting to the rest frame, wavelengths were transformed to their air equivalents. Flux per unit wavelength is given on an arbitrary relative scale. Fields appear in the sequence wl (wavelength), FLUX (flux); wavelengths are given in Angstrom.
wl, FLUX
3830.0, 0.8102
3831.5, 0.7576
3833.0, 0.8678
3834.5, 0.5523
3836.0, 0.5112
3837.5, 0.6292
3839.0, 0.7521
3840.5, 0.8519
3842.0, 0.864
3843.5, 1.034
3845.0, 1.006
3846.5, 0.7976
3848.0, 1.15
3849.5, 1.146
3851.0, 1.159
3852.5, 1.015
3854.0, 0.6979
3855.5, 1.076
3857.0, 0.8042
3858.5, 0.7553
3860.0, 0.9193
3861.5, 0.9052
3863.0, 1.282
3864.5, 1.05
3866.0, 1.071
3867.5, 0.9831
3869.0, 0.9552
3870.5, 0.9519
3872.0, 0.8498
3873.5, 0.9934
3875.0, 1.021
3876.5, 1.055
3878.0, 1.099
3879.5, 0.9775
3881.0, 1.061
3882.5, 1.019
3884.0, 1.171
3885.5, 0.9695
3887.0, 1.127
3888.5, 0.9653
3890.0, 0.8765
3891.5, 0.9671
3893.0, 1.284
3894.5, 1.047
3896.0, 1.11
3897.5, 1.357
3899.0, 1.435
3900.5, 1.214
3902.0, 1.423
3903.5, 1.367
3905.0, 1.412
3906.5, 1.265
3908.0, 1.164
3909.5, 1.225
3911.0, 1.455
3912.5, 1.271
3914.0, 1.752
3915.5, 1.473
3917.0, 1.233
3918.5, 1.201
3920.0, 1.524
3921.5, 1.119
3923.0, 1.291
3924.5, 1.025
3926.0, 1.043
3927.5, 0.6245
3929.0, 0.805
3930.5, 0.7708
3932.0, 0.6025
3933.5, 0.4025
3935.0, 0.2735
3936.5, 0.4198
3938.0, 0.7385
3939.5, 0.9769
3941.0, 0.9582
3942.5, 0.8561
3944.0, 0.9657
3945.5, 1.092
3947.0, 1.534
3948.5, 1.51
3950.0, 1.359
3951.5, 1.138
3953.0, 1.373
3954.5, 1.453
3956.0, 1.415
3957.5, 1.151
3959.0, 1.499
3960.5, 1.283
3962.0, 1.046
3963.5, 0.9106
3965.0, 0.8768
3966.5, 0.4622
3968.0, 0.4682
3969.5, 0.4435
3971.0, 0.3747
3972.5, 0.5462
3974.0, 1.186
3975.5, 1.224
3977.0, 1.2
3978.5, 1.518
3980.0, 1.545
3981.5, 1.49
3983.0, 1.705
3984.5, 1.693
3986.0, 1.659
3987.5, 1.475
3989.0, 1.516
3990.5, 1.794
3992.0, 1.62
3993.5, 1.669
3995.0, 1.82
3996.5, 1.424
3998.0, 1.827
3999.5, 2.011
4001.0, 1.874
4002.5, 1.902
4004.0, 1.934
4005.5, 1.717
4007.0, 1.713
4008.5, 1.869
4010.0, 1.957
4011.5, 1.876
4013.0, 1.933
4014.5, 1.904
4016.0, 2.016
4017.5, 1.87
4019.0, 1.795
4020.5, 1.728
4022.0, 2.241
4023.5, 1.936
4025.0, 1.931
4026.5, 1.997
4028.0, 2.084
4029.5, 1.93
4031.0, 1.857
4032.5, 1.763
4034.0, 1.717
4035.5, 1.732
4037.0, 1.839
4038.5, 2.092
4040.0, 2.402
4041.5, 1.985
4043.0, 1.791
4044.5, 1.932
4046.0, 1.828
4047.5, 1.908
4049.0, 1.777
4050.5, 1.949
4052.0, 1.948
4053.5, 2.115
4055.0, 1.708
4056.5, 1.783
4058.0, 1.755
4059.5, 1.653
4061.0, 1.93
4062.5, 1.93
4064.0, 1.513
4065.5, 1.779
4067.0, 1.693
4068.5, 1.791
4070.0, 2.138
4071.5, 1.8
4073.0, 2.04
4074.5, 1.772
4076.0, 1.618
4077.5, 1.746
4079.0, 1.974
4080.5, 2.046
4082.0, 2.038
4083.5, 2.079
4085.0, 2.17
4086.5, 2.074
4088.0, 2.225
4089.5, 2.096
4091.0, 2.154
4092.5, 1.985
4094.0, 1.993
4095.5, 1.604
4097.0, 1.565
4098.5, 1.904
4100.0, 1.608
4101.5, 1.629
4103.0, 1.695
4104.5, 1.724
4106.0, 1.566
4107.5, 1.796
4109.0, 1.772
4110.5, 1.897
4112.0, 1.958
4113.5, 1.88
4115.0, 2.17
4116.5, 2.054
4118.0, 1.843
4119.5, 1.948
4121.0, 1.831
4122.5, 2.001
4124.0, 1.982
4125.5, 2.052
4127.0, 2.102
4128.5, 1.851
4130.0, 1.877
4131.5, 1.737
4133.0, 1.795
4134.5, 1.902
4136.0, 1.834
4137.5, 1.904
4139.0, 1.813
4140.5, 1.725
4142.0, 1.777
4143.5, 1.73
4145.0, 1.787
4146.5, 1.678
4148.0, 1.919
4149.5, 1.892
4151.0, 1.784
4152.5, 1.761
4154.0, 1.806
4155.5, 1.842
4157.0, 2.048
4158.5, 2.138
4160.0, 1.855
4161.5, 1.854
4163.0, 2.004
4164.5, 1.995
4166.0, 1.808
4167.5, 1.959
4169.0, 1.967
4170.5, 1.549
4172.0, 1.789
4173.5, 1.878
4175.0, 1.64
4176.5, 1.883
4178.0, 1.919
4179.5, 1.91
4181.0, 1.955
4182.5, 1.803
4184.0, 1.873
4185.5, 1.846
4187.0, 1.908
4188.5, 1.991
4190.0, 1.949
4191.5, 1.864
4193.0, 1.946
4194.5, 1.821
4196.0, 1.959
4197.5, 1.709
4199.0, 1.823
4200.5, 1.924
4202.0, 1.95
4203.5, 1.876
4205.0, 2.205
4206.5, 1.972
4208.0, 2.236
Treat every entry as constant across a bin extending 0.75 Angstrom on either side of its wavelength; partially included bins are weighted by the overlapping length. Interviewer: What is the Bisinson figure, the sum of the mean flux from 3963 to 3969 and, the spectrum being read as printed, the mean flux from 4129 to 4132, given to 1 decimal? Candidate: 2.5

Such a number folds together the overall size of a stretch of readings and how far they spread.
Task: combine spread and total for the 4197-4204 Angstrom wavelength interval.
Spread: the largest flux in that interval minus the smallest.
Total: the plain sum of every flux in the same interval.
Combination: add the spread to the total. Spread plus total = 9.5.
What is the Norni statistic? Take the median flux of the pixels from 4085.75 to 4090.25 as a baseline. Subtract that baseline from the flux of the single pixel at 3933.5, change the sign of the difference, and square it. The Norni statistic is 2.9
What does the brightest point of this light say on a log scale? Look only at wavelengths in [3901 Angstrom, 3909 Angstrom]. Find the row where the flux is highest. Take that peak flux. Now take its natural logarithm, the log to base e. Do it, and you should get 0.4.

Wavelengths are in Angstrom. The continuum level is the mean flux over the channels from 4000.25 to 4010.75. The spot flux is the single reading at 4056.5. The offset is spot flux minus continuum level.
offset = -0.1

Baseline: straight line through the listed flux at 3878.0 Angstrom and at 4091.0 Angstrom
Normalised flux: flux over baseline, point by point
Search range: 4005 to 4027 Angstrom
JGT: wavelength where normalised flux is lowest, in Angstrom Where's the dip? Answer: 4020.5 Angstrom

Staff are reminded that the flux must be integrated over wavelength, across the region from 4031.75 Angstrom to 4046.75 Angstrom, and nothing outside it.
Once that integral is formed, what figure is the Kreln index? 28.6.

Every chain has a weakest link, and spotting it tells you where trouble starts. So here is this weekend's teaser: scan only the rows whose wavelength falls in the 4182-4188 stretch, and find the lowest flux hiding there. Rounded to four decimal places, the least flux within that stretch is 1.8030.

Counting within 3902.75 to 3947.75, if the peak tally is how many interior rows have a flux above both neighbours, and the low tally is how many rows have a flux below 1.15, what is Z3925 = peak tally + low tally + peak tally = 32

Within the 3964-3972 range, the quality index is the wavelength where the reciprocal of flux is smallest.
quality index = 3965.0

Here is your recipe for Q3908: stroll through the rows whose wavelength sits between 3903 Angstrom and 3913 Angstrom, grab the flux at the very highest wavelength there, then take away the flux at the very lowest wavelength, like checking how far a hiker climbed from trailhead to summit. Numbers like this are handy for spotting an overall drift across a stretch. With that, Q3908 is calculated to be -0.10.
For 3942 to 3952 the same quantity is 0.28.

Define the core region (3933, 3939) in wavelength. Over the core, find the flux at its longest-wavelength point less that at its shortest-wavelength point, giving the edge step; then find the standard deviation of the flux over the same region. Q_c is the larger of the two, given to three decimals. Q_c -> 0.336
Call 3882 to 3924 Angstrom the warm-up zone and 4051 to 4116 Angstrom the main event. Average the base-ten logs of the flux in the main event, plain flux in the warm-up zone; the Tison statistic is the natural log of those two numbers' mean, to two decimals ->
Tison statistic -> -0.28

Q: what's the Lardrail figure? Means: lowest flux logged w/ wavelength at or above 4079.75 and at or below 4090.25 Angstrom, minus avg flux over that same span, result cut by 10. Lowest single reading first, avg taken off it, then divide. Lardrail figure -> -0.007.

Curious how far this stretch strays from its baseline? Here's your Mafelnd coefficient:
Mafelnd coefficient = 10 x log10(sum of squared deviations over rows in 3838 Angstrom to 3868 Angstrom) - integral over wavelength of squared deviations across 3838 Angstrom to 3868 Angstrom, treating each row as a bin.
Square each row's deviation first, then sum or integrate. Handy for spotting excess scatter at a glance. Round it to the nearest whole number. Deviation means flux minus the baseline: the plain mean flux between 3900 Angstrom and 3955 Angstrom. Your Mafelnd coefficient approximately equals -2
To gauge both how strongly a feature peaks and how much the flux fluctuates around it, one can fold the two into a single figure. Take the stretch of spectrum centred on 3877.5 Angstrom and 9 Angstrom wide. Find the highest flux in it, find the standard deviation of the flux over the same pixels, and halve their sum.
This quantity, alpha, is 0.57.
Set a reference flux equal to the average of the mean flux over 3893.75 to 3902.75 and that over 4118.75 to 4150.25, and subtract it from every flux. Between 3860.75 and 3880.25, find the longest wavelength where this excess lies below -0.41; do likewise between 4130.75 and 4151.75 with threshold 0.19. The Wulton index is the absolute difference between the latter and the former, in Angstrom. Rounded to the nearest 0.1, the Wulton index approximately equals 267.0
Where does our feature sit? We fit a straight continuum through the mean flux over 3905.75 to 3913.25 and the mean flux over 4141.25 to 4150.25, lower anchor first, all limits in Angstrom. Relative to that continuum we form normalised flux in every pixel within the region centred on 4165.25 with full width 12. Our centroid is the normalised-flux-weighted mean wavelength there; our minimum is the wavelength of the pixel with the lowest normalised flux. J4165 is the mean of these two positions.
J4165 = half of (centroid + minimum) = 4167.8 Angstrom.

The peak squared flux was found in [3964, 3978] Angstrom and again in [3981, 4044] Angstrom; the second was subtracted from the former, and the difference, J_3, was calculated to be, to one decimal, -4.3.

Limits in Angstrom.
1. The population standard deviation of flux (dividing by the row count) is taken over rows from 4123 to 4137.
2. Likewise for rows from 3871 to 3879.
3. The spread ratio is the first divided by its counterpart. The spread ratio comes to 1.3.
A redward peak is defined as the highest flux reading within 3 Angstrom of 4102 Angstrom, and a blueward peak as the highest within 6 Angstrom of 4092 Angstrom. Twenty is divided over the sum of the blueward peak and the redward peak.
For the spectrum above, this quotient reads 5.1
